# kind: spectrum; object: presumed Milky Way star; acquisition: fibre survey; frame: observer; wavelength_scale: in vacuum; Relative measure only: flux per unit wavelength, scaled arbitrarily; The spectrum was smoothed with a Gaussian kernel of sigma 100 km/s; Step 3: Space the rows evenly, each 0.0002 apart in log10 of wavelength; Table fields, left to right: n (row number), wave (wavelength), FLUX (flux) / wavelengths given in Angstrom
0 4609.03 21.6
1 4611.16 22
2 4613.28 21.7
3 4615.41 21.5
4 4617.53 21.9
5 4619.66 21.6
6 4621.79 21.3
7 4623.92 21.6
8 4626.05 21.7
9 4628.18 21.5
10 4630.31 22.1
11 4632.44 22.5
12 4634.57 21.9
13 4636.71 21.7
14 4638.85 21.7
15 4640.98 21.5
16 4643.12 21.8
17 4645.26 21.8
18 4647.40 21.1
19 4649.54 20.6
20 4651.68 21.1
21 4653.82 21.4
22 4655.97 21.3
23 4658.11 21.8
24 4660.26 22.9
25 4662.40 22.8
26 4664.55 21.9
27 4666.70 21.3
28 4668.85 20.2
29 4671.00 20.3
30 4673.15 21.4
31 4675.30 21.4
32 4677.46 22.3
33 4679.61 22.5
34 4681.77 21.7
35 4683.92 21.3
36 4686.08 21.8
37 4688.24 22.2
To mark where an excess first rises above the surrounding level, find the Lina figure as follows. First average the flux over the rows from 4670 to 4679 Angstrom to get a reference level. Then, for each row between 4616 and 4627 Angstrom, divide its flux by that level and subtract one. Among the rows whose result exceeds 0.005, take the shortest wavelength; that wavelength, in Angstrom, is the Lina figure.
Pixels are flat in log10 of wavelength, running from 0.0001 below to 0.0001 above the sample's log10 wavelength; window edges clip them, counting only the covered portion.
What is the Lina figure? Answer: 4617.53 Angstrom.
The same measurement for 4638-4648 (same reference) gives 4638.85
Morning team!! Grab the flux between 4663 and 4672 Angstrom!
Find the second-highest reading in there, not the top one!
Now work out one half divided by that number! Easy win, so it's 0.0235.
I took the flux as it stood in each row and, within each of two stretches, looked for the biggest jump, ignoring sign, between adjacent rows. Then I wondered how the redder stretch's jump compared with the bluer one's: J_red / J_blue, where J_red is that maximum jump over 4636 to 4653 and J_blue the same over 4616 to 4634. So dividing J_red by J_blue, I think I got 1.17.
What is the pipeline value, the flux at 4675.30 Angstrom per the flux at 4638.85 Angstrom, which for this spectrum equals 0.99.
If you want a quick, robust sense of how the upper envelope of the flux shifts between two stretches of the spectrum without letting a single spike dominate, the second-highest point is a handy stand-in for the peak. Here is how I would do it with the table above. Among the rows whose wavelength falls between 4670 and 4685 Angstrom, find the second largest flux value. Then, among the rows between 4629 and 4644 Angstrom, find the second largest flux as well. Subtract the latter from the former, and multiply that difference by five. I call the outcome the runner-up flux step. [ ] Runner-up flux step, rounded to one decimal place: 1.0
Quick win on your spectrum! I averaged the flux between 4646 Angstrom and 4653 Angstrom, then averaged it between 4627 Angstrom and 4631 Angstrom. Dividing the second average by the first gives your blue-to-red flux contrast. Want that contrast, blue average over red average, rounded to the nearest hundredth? 1.04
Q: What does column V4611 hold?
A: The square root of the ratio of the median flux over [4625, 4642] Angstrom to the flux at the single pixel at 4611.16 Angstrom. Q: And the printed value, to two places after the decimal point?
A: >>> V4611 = 0.99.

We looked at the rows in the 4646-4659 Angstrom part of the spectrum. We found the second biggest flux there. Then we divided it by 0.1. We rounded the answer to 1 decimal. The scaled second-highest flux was 214.0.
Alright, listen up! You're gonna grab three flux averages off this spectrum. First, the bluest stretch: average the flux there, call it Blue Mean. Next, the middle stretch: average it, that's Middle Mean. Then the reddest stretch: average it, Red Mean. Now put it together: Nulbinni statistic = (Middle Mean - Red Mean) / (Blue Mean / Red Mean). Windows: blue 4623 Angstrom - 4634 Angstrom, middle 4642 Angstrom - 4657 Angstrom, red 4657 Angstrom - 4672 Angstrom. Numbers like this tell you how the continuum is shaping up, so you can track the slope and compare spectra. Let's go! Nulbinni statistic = -0.3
